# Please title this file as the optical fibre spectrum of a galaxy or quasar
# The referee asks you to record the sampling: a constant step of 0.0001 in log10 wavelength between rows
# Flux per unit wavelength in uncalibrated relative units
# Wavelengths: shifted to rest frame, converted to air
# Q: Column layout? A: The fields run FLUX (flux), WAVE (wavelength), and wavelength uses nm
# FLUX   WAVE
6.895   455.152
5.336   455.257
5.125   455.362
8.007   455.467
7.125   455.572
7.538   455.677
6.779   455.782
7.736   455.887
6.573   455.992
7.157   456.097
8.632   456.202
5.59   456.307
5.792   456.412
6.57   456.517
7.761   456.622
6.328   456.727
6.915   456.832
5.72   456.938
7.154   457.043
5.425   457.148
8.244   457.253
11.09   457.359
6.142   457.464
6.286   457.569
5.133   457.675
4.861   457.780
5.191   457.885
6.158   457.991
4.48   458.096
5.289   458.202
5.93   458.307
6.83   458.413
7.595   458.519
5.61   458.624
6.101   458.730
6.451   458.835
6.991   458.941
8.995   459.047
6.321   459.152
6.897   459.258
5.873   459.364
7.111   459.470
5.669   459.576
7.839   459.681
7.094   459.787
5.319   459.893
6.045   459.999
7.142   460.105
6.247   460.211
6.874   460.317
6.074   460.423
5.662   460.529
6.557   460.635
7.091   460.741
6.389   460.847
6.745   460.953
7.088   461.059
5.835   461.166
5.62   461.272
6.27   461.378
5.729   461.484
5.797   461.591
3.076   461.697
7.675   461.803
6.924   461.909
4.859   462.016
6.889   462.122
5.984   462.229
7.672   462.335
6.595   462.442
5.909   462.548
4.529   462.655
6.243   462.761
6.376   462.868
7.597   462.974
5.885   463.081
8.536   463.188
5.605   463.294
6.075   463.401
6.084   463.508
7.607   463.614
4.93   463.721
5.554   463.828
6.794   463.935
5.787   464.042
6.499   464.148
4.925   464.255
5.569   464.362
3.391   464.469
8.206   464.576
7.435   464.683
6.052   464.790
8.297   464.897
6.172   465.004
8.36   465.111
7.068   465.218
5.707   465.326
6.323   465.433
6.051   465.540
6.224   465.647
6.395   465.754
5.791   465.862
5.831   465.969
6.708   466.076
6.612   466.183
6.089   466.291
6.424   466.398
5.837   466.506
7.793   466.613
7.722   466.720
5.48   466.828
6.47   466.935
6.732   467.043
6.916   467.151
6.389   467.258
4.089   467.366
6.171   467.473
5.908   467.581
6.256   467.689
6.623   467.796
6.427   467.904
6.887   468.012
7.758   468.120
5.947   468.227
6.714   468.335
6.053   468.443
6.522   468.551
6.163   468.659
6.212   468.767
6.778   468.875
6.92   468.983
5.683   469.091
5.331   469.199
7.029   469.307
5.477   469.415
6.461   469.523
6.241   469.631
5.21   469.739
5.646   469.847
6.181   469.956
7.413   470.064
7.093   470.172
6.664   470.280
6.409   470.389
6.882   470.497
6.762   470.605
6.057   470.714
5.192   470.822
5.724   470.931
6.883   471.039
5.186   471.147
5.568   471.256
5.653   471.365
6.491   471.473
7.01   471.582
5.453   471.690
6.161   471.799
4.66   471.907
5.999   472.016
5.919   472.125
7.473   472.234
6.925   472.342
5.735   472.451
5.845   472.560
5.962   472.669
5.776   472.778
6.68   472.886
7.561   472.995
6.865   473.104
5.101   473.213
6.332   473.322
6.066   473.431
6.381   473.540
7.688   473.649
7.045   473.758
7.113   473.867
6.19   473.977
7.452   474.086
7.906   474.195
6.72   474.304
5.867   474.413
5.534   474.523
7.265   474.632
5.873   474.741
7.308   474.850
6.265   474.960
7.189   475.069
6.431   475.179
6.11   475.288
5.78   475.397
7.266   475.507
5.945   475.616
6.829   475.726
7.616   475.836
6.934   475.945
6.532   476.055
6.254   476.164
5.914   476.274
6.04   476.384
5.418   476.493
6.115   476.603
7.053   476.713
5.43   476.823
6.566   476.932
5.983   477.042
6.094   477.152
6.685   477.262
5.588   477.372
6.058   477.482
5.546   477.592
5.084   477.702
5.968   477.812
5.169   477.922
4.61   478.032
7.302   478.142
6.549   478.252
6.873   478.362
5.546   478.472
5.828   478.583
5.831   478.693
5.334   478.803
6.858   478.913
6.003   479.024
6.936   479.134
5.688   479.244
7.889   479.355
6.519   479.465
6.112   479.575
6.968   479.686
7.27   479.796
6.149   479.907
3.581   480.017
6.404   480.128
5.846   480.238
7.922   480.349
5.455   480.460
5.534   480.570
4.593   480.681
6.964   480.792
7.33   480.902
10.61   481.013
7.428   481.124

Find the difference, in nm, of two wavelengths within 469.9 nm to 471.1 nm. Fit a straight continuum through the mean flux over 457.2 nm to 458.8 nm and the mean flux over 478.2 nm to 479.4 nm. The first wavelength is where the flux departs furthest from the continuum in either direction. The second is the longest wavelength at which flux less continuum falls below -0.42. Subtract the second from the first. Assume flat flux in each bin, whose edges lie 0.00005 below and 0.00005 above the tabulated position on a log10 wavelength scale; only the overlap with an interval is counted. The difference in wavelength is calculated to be -0.11 nm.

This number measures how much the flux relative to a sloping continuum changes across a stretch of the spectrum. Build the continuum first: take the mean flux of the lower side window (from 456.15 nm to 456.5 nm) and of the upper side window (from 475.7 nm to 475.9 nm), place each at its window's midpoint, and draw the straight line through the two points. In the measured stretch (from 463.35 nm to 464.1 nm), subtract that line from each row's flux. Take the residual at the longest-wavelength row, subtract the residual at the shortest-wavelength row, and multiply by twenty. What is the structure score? -6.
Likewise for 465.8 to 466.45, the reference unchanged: 12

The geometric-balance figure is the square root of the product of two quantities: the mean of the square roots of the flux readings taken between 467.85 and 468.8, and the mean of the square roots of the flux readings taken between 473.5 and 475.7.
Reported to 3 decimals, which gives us 2.565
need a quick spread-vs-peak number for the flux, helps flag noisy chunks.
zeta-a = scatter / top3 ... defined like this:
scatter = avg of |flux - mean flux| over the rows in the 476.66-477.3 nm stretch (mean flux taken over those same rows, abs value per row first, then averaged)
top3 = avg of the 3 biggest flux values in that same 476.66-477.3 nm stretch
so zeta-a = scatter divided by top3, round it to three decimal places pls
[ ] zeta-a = 0.069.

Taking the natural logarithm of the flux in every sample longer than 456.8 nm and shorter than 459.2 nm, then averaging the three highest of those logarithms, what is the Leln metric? 2.24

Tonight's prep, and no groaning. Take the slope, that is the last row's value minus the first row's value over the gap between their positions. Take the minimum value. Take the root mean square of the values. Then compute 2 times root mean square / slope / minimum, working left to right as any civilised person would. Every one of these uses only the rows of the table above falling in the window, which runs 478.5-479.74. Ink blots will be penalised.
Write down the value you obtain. 2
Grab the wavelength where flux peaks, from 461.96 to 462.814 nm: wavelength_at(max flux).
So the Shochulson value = 462.335 nm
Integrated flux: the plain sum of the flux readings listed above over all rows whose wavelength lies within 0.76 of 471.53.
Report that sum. 83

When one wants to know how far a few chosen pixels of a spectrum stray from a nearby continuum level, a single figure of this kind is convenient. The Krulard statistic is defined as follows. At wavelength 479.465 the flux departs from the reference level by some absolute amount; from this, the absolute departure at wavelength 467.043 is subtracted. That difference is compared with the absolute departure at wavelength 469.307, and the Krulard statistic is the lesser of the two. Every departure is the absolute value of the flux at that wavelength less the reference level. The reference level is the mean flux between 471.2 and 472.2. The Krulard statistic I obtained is -0.2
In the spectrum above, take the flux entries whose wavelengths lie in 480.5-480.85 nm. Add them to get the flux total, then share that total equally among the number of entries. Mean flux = 5.7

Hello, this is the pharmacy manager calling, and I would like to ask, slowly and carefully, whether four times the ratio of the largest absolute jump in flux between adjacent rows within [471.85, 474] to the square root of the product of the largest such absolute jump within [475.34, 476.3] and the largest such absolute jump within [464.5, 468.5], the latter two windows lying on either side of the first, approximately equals 3.8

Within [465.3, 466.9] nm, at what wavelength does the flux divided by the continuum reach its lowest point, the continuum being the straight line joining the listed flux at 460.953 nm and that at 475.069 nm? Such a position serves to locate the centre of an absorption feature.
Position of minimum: 466.828 nm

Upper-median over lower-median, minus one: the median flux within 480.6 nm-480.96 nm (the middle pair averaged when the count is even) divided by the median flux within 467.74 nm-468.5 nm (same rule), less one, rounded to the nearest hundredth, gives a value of 0.05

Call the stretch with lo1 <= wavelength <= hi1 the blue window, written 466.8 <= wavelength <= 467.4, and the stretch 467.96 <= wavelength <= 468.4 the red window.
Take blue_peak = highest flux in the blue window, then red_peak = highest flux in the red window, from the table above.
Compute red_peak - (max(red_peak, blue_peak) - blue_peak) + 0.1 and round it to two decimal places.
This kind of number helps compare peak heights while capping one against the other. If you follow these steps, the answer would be 7.02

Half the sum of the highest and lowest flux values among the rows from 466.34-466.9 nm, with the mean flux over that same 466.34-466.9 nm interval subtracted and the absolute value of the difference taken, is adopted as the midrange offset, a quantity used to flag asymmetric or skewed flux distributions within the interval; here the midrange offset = 0.01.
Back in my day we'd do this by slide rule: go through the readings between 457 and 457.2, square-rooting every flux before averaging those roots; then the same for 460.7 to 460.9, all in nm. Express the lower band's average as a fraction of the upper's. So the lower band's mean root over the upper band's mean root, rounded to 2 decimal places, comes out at 0.96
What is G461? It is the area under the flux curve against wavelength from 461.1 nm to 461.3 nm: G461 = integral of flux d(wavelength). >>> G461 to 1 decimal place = 1.2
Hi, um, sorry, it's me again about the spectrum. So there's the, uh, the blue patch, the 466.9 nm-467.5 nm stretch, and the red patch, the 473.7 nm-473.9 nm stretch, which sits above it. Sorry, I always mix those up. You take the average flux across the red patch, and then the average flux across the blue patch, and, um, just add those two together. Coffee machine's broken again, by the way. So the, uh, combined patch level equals 13.2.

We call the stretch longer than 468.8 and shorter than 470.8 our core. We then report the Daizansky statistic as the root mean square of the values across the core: 6.38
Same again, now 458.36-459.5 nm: 6.86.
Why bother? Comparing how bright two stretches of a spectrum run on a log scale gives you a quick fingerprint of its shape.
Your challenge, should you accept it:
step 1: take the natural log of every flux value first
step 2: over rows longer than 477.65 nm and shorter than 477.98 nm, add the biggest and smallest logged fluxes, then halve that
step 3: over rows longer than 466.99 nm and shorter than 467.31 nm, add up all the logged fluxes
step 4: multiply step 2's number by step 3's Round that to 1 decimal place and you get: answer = 9.7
